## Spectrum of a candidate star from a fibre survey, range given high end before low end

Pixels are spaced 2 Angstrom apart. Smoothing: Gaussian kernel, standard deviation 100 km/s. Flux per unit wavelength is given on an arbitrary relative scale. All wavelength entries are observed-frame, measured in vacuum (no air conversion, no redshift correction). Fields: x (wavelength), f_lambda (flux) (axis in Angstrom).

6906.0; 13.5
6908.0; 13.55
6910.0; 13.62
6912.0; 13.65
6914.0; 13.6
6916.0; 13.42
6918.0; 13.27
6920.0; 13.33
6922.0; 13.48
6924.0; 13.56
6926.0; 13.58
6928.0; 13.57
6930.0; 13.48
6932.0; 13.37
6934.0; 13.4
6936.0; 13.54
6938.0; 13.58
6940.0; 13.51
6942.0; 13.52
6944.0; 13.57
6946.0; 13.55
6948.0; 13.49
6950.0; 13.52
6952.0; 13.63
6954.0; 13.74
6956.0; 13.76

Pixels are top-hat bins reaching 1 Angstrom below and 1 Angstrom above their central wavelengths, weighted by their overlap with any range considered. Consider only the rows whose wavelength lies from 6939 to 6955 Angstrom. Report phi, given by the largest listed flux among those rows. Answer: 13.74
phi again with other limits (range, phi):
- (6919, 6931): 13.58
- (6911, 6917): 13.65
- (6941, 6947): 13.57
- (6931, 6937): 13.54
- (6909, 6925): 13.65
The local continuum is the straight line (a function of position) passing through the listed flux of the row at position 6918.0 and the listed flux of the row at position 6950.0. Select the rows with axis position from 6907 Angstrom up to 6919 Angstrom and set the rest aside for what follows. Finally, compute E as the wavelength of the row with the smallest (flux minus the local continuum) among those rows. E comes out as 6918.0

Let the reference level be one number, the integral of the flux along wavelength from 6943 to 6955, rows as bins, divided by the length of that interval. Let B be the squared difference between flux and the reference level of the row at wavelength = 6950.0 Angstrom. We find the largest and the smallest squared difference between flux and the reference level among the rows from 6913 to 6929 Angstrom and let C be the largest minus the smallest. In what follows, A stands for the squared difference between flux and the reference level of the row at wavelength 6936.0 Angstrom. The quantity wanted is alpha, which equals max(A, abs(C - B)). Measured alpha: 0.094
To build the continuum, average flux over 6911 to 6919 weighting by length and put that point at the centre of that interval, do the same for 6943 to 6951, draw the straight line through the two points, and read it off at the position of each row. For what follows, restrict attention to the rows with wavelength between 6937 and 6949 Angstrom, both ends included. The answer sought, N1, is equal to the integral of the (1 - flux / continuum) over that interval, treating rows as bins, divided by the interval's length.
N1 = -0.001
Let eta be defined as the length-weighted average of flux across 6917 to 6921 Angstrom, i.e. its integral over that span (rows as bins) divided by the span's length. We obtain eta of 13.30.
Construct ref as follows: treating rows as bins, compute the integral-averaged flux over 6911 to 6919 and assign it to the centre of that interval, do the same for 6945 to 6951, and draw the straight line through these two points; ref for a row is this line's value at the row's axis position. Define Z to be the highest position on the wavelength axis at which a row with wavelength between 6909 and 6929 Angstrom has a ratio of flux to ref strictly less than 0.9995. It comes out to 6922.0 Angstrom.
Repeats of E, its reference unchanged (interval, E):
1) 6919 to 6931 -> 6920.0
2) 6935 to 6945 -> 6942.0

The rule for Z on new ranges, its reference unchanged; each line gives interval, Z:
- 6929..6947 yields 6934.0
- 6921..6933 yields 6932.0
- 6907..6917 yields 6916.0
